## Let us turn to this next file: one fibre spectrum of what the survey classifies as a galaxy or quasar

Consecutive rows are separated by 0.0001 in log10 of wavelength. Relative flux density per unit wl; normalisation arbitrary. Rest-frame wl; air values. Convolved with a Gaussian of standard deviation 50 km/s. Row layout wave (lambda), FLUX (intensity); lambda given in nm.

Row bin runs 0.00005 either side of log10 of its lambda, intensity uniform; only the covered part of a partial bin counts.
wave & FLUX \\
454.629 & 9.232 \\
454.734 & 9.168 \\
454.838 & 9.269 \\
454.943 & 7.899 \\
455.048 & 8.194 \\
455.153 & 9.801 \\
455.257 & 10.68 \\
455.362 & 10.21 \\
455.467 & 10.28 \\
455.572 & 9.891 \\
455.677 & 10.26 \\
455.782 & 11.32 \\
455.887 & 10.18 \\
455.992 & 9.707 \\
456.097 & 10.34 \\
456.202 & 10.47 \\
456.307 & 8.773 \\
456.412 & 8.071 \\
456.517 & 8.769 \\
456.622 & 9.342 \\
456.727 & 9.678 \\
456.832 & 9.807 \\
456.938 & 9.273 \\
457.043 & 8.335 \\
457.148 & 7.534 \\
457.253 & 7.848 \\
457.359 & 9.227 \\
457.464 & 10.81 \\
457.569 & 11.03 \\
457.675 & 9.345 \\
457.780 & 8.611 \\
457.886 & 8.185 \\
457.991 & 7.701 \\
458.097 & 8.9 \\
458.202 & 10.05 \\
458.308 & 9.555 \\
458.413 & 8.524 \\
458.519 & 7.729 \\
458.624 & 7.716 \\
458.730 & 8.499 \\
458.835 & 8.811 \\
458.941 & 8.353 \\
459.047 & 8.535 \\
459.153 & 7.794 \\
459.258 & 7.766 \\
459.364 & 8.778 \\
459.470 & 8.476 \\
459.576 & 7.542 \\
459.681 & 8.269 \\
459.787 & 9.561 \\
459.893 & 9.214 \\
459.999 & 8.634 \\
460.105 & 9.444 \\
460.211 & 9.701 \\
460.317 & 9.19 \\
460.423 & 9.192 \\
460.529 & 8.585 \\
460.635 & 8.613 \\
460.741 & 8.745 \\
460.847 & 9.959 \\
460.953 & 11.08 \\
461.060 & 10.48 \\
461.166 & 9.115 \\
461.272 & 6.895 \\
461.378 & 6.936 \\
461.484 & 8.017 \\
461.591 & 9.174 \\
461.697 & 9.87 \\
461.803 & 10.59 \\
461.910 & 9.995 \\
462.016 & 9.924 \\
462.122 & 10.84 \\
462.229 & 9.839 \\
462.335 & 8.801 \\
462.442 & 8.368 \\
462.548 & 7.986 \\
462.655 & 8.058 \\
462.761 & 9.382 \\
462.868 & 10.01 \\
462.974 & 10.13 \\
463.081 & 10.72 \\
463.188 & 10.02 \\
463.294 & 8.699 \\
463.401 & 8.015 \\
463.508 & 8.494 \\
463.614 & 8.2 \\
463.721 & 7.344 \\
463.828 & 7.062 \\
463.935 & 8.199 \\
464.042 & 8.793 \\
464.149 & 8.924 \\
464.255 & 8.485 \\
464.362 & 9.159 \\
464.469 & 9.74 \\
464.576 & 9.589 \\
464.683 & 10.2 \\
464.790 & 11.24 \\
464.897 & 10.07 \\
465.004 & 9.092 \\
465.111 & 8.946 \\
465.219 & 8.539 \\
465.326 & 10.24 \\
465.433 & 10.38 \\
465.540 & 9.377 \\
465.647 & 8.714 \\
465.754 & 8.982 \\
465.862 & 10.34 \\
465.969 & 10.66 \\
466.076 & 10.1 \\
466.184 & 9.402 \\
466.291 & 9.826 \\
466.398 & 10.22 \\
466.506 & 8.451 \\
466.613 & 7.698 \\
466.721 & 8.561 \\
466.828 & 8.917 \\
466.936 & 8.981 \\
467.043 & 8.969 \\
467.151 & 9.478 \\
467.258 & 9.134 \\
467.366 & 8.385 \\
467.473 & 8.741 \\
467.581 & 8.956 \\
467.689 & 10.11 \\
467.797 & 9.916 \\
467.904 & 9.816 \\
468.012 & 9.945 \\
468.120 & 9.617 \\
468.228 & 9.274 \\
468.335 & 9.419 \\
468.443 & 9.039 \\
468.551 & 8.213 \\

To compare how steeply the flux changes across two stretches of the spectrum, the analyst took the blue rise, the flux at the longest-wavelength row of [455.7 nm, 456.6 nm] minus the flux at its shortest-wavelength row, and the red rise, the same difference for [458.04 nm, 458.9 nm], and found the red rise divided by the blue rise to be 0.0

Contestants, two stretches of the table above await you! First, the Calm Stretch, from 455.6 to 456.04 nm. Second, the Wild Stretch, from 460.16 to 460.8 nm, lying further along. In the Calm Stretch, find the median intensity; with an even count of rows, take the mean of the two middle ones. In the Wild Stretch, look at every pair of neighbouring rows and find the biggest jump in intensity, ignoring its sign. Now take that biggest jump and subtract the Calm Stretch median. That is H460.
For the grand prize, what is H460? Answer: -9.6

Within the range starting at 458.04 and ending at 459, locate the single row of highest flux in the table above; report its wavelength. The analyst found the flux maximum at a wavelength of 458.202 nm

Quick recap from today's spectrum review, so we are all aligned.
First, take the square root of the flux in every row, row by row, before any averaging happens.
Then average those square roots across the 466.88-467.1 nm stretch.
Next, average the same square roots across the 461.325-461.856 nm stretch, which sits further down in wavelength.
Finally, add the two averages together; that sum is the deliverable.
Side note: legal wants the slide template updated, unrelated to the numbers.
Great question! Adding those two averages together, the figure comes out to 5.97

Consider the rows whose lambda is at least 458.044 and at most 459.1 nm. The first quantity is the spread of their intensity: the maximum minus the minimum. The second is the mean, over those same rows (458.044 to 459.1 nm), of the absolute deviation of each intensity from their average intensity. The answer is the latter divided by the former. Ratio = 0.227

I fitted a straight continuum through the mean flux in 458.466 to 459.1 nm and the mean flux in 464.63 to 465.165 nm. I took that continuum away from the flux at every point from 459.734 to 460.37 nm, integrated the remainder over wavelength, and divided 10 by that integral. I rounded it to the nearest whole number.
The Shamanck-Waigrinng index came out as 23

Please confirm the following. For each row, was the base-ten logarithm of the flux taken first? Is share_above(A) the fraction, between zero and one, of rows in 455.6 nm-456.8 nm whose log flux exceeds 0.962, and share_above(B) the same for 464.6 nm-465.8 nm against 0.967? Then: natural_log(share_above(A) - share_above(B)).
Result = -1.7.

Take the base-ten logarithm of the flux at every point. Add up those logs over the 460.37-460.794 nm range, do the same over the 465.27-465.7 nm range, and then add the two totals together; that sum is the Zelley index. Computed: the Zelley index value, 7.7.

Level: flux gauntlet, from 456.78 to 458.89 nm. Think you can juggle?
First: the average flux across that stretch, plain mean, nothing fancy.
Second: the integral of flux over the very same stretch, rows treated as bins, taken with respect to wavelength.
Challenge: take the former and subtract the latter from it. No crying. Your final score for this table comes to -9.8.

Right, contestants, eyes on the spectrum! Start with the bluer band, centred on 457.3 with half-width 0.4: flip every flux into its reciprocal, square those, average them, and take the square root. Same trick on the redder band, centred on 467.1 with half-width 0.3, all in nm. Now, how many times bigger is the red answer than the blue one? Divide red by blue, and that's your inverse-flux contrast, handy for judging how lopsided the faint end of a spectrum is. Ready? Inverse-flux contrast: 1.00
